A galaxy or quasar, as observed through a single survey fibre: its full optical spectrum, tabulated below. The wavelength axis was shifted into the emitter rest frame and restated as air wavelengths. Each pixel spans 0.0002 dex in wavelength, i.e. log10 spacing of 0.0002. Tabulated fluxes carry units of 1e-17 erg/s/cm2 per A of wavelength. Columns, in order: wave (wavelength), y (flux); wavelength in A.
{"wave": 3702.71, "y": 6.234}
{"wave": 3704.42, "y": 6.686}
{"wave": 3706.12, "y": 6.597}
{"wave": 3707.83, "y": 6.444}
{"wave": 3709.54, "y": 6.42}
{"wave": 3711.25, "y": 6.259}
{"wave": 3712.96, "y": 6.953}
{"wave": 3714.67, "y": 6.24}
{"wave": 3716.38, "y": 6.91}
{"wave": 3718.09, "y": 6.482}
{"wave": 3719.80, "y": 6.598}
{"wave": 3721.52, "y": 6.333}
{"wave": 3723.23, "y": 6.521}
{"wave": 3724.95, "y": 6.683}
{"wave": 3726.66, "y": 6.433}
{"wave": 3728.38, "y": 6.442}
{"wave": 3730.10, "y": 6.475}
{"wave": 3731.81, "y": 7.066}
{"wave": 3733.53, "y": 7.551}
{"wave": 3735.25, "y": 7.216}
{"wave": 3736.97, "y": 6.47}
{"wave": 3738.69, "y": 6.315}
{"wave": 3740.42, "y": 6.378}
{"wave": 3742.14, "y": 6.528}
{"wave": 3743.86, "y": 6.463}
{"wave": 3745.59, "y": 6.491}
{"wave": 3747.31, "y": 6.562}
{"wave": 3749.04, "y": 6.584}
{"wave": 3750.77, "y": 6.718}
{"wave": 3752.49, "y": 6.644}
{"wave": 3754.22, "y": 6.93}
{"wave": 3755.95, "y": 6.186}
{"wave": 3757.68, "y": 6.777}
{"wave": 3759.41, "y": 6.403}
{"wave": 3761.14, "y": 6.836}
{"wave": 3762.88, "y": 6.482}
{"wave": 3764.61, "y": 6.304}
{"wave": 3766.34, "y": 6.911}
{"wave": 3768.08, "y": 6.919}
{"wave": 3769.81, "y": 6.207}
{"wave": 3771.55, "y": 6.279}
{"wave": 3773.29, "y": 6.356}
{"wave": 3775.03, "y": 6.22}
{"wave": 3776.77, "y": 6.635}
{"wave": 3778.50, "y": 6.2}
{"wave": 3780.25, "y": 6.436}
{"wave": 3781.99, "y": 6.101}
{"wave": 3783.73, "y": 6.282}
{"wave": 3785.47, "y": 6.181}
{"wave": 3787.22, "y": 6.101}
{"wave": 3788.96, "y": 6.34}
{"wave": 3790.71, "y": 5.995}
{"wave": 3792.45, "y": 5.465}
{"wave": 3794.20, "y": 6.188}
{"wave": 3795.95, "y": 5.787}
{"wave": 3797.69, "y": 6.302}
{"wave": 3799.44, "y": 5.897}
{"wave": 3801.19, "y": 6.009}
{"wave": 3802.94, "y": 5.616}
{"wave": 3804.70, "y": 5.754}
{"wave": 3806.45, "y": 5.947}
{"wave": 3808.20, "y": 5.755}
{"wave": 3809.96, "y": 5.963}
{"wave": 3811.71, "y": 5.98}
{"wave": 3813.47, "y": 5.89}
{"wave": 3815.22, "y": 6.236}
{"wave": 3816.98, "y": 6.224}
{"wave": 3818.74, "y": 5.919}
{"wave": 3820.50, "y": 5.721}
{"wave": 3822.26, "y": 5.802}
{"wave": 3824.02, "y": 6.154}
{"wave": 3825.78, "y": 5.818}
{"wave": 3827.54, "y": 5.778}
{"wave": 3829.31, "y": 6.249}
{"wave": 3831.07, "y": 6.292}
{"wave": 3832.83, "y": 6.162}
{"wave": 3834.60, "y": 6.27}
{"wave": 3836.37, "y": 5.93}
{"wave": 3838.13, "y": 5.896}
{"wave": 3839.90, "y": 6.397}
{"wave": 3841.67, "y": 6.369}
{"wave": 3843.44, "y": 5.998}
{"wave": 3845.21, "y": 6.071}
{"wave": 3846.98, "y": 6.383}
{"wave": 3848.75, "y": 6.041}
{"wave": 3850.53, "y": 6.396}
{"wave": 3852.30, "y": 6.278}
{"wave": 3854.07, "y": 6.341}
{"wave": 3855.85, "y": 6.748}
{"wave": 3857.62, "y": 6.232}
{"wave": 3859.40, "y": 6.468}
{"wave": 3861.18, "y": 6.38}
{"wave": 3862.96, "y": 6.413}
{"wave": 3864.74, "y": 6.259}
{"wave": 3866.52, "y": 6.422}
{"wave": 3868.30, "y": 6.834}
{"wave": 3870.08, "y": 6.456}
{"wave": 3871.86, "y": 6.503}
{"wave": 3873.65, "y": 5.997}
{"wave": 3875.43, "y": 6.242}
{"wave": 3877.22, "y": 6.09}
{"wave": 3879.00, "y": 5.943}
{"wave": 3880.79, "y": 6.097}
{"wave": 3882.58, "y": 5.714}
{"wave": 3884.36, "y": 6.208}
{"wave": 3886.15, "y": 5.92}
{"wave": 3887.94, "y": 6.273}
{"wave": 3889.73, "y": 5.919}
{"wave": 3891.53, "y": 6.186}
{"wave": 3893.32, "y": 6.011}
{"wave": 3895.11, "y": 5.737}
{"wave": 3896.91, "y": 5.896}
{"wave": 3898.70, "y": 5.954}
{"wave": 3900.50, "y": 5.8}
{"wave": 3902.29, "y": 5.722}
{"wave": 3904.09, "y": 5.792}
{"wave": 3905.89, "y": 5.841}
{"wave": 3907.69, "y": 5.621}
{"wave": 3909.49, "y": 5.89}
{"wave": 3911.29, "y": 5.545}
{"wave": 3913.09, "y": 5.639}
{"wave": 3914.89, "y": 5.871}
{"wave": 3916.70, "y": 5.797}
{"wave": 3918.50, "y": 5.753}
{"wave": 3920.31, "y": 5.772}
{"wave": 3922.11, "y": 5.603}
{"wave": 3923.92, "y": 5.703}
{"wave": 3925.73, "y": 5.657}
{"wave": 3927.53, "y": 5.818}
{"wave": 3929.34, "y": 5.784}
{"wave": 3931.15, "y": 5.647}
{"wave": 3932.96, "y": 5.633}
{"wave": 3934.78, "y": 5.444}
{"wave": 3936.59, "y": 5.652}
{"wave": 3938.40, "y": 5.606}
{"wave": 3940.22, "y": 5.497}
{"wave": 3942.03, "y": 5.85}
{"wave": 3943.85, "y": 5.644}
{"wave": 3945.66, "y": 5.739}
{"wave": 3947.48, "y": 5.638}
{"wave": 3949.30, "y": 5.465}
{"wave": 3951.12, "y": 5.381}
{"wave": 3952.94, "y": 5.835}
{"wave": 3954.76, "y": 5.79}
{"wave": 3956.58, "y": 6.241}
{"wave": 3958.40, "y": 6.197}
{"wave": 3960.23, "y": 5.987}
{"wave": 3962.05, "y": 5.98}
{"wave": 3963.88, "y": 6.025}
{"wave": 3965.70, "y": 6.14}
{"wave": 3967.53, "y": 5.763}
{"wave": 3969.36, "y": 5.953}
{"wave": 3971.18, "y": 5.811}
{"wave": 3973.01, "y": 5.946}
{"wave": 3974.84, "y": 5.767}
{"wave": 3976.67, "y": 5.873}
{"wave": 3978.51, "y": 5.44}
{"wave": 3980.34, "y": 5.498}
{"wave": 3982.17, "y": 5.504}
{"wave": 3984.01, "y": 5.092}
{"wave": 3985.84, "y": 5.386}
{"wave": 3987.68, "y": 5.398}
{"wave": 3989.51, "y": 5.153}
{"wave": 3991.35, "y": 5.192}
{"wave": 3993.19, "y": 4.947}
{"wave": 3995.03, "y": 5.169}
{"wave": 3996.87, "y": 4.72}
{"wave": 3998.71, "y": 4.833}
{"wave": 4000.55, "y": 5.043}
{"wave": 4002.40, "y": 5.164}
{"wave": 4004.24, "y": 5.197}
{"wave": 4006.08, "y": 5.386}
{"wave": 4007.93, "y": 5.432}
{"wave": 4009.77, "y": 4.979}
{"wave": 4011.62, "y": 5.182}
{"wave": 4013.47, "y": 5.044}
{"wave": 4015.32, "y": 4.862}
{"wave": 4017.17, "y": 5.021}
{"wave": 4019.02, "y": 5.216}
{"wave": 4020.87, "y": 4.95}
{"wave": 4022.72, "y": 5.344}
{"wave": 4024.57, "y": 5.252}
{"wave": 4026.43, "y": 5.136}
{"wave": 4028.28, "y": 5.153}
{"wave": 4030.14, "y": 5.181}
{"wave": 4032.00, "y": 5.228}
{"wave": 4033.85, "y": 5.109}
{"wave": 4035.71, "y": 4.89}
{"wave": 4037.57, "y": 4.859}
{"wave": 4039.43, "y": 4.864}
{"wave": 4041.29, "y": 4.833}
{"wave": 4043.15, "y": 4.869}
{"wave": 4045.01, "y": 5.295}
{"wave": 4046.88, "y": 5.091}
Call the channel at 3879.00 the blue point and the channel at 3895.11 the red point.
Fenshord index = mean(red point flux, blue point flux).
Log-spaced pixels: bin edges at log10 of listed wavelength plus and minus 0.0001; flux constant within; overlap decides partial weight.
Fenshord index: 5.8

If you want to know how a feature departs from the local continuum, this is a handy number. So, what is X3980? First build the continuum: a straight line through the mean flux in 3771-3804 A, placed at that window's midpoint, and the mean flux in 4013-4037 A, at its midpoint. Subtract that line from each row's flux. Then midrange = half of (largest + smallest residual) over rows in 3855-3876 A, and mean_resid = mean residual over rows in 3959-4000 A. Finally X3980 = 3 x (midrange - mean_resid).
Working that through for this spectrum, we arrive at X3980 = 1.3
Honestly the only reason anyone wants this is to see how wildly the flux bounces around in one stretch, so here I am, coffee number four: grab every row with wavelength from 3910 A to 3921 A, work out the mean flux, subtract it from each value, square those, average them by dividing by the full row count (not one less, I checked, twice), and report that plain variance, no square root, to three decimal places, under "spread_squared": 0.012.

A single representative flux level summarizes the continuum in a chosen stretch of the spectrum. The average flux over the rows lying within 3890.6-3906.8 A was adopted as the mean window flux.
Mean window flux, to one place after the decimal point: 5.9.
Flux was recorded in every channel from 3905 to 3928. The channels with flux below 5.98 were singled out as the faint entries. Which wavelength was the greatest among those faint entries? 3927.53 A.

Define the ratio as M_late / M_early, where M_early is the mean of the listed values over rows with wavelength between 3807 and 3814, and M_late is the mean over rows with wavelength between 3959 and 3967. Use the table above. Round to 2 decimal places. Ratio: 1.02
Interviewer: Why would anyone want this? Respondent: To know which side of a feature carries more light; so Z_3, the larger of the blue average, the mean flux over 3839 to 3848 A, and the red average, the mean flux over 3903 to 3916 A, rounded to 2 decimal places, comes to 6.24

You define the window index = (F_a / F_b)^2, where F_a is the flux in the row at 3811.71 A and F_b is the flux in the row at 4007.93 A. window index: 1.21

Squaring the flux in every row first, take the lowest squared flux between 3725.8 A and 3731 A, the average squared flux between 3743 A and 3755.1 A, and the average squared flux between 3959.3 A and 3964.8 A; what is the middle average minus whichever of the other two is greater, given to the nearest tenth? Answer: 2.6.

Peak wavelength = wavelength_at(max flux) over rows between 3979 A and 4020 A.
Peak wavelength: 3982.17 A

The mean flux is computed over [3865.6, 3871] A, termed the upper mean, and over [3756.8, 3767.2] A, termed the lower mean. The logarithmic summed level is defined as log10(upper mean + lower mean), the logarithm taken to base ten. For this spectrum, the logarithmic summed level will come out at 1.12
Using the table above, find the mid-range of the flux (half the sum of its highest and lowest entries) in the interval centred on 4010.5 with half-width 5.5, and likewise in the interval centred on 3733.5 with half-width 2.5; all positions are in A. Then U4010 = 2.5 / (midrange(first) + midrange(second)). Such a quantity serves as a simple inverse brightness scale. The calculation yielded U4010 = 0.201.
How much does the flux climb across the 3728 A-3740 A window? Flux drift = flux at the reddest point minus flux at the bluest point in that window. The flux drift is -0.13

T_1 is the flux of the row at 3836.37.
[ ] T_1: 5.93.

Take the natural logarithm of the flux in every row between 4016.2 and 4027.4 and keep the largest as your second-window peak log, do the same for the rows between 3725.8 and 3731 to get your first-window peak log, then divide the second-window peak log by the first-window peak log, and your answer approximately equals 0.90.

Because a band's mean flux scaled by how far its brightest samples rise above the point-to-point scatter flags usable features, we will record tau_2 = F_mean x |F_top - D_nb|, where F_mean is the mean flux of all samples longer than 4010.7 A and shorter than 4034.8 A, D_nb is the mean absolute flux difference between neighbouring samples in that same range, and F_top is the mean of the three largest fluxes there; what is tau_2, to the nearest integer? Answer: 26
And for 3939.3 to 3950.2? 31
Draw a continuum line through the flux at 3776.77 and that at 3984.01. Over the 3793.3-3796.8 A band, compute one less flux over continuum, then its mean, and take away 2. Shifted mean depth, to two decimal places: -1.92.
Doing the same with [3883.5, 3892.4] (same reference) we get -2.05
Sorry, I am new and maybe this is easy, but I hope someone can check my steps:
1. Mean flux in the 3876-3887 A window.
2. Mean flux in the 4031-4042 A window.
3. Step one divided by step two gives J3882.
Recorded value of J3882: 1.21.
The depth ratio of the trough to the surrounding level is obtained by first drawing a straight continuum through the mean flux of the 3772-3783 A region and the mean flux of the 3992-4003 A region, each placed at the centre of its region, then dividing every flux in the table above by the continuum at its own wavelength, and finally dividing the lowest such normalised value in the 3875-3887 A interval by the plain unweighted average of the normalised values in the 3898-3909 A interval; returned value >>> 0.965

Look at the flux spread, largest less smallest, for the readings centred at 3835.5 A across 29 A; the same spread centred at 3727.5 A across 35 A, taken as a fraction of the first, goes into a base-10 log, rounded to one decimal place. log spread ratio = 0.3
